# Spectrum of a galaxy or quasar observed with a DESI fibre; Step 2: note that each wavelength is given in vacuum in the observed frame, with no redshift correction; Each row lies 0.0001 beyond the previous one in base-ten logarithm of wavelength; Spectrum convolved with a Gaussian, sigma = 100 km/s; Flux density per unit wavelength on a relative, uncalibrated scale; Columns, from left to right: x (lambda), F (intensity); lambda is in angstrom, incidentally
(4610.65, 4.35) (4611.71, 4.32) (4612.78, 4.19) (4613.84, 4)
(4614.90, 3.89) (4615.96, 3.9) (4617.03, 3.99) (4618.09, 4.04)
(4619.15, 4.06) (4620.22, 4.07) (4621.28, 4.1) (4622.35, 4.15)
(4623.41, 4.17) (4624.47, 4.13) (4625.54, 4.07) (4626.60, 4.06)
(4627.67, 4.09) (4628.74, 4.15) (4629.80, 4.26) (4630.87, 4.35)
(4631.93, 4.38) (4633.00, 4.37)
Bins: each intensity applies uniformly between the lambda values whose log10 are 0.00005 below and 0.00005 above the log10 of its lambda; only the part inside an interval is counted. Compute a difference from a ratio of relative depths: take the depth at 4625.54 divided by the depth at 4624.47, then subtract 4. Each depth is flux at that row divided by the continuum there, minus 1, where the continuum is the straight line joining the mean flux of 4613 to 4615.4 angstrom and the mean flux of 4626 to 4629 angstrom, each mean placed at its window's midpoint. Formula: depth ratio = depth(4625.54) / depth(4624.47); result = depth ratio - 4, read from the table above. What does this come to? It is -4.1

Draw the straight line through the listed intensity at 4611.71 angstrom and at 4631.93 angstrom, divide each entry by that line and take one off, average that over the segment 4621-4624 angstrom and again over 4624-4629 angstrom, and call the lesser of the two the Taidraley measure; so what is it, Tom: -0.06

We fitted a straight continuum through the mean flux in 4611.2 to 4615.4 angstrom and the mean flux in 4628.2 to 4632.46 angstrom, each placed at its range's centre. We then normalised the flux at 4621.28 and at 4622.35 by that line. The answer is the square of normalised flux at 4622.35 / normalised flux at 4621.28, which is 1.02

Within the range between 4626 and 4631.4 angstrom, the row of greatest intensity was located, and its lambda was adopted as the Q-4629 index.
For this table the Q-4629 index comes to 4630.87 angstrom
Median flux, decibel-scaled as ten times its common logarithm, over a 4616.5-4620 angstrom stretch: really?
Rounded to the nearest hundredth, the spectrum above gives 6.06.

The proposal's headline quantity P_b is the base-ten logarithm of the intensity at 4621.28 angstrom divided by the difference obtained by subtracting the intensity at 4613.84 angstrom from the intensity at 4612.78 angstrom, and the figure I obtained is 1.33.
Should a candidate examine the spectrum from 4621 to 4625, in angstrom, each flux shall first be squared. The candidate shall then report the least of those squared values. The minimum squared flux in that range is 16.8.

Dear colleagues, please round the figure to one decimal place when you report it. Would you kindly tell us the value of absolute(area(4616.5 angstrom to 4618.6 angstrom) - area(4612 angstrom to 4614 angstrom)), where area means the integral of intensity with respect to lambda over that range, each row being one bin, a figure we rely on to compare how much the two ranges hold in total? 0.2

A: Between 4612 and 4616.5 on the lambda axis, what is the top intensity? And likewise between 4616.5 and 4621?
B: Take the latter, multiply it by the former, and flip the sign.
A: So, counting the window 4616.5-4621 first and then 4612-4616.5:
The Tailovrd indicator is -17.1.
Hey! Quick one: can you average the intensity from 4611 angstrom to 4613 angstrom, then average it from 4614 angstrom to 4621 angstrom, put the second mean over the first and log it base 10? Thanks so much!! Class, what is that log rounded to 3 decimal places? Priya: -0.028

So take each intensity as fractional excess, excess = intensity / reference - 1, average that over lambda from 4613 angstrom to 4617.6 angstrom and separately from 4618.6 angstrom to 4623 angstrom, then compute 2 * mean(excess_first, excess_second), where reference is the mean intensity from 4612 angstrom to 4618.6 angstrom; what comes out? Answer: 0.009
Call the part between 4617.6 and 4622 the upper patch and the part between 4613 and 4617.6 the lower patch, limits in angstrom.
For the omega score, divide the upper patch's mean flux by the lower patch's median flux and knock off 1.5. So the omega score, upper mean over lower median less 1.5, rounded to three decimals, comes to -0.469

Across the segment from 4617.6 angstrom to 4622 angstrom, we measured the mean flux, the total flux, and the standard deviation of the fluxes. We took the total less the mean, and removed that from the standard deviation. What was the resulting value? -12.18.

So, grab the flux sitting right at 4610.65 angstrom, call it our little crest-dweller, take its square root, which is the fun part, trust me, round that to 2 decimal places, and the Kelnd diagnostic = 2.09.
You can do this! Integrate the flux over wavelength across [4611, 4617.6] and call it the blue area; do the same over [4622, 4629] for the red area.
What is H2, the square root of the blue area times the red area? 28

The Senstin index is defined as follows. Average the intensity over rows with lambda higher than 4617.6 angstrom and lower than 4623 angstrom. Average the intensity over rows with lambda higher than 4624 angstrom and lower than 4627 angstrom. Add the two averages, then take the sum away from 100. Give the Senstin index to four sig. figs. 91.83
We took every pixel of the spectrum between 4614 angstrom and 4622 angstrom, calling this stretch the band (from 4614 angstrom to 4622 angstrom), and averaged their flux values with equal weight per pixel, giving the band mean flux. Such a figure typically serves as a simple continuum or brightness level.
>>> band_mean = 4.01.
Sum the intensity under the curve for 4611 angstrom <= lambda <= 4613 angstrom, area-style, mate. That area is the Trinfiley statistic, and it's 9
